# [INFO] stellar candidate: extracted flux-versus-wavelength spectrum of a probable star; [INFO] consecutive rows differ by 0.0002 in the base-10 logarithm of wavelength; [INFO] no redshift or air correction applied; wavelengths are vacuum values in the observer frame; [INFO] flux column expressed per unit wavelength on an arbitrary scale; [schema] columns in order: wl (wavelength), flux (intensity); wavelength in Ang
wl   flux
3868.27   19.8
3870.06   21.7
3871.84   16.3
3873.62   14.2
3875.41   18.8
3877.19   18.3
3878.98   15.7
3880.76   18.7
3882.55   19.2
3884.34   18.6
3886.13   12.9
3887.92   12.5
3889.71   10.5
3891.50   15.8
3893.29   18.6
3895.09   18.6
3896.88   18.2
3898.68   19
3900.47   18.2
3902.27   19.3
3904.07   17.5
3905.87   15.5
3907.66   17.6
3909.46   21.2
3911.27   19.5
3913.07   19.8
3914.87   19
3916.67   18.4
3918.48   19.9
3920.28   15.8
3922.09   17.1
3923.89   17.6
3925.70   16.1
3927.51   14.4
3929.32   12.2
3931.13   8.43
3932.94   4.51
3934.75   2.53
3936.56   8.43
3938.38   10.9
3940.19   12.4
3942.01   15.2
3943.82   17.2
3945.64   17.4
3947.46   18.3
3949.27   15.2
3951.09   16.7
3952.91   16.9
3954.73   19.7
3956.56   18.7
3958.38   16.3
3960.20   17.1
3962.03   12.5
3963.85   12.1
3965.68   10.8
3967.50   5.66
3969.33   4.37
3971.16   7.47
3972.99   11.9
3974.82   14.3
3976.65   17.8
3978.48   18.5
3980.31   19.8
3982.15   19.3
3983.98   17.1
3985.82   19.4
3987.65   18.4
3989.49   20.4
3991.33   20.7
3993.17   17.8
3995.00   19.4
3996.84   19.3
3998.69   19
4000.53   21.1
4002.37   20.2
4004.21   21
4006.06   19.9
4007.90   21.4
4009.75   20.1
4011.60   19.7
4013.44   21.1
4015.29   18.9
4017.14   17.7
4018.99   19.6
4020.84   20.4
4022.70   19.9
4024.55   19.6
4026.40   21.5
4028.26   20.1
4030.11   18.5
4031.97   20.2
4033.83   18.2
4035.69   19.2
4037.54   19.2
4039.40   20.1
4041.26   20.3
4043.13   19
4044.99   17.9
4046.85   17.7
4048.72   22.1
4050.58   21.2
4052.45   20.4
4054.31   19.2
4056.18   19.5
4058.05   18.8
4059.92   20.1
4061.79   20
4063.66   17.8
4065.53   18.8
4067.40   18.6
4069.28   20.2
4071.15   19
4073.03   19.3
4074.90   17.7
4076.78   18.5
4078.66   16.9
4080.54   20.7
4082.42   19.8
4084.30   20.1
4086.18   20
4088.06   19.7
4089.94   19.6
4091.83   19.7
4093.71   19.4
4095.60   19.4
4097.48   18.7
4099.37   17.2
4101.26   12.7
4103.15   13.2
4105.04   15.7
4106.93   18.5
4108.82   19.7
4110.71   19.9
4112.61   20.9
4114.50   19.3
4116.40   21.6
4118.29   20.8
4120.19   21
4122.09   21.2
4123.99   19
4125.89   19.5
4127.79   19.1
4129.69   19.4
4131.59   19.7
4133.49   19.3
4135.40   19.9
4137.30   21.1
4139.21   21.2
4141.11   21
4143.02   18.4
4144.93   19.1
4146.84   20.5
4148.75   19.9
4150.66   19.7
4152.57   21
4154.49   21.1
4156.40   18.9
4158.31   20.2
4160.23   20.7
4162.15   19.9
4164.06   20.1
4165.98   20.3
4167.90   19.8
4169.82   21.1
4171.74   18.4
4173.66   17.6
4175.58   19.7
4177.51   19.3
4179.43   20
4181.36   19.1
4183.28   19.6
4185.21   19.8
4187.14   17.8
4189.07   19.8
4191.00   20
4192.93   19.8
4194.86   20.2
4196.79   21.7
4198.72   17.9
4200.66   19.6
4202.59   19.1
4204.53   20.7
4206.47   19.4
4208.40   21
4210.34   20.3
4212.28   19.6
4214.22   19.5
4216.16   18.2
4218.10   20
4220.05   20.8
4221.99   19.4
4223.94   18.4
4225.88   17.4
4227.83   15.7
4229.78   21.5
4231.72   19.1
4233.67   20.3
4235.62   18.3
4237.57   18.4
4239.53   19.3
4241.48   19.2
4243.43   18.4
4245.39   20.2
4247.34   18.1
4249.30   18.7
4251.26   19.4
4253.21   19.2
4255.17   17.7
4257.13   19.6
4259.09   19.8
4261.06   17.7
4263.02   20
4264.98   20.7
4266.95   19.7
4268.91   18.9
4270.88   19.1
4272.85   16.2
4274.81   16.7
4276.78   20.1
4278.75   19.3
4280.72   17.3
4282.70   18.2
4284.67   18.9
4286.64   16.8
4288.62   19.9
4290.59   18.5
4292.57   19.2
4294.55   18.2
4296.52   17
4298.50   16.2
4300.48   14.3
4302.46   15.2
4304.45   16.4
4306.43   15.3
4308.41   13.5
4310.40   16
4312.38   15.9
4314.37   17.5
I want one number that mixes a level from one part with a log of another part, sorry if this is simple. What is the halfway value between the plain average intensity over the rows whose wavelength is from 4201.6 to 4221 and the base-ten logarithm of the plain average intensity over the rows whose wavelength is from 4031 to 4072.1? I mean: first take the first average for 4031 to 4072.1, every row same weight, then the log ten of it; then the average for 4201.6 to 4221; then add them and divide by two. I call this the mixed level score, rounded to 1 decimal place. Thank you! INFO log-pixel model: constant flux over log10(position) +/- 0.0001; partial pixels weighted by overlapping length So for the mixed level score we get 10.6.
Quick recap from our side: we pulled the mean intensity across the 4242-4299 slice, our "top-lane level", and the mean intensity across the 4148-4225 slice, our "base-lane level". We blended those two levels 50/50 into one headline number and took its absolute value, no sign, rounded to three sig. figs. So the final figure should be 19.2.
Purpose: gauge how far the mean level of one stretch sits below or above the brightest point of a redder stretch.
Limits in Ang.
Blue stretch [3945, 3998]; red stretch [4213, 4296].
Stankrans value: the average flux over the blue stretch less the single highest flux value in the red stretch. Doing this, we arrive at -5.5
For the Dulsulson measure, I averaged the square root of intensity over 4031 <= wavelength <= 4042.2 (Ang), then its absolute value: 4.42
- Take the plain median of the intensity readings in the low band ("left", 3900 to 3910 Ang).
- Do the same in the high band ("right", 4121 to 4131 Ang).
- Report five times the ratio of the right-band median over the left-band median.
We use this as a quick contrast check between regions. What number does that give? 5.4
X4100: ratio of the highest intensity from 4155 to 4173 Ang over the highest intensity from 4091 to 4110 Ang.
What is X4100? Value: 1.07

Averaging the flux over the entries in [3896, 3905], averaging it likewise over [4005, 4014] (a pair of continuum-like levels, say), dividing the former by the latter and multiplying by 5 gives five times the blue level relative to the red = 4.5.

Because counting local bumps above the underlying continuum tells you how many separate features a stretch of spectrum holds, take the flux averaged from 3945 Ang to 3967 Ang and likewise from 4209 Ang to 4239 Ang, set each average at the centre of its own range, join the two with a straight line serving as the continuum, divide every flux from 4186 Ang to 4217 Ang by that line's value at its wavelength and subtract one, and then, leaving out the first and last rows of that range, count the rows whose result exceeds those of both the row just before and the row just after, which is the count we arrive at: 5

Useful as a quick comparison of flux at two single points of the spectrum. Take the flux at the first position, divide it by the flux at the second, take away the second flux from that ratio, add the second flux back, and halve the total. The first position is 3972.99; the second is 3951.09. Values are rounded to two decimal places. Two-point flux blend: 0.36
